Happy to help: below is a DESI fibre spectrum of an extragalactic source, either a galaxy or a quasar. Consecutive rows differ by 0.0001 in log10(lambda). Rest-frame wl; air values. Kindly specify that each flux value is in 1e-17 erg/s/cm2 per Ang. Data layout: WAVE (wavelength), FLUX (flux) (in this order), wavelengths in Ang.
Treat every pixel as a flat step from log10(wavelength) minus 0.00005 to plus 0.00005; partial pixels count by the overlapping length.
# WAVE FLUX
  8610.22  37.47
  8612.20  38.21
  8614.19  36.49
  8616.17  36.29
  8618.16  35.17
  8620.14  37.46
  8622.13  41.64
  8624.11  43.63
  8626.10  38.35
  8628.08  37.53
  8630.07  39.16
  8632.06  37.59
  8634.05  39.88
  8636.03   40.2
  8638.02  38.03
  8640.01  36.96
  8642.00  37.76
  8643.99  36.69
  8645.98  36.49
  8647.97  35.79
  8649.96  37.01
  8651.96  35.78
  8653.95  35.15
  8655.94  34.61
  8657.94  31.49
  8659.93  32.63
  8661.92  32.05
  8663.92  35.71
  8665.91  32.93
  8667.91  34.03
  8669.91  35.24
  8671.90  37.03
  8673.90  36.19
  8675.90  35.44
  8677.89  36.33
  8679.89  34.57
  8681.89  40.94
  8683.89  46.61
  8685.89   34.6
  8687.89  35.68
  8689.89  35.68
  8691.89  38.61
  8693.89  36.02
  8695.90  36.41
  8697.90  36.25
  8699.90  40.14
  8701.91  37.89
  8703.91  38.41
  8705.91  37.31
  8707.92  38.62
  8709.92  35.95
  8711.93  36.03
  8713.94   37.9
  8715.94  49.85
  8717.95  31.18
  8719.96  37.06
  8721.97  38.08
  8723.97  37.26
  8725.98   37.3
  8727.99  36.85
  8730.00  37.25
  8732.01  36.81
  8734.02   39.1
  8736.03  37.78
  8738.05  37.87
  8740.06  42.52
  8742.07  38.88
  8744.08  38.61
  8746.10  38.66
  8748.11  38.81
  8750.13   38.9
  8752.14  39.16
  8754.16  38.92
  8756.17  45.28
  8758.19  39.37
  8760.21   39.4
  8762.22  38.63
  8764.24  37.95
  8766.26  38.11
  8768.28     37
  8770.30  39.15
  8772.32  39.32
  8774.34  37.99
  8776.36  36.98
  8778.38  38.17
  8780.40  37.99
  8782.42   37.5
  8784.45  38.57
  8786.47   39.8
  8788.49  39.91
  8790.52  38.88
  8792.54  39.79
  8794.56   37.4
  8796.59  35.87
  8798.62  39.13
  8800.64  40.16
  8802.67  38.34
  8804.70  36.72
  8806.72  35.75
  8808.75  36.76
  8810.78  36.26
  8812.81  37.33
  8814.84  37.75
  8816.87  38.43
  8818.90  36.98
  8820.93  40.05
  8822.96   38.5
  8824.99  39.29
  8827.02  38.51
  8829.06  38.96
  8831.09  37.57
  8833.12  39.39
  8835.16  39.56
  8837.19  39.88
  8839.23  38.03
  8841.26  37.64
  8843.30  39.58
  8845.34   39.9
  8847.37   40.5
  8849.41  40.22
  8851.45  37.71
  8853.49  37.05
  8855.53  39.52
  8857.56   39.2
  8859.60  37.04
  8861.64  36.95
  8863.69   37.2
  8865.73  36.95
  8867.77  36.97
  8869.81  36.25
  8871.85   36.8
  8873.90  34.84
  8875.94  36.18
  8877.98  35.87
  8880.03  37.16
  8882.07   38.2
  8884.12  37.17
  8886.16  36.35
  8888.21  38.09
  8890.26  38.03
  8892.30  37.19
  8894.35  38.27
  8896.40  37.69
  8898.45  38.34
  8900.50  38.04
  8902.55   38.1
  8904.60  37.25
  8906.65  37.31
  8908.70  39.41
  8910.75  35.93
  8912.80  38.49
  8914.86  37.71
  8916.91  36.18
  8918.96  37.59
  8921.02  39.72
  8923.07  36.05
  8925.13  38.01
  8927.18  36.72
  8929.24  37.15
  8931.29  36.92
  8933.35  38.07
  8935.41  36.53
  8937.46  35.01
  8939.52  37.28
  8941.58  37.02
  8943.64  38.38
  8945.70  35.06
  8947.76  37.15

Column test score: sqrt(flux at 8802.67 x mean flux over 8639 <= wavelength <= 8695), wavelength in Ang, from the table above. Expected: 37.2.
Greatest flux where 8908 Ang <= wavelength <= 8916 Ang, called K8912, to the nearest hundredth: 39.41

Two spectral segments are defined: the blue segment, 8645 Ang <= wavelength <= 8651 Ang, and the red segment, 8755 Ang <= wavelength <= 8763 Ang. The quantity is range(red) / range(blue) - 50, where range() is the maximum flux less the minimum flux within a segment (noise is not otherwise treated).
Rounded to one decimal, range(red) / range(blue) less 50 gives -44.5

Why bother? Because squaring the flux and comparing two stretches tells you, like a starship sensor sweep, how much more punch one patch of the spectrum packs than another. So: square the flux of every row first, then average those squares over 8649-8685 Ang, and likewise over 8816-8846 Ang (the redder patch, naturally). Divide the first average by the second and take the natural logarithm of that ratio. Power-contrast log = -0.16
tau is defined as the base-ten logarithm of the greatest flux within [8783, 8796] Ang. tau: 1.60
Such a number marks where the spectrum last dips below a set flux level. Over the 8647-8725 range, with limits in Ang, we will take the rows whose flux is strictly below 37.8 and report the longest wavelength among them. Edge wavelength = 8723.97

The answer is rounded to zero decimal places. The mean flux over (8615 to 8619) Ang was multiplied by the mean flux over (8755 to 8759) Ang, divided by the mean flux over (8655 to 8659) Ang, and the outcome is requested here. 46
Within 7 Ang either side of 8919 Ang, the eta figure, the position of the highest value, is 8921.02 Ang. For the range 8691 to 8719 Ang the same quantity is 8715.94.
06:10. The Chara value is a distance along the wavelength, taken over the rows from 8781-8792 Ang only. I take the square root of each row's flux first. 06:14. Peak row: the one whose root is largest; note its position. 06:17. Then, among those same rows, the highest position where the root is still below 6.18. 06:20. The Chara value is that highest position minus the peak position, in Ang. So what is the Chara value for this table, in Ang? -6.1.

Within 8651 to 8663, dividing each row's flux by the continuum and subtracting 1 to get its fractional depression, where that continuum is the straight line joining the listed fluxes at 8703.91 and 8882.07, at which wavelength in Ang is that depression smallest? 8657.94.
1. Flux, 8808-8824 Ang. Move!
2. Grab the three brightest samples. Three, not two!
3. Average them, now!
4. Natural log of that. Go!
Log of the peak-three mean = 3.66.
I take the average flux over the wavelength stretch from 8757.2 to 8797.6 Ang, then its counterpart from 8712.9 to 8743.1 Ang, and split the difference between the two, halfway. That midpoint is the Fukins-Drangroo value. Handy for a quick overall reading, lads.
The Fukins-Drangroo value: 38.4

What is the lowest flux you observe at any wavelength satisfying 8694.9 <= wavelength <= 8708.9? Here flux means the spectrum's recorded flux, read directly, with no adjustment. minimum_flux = 36.25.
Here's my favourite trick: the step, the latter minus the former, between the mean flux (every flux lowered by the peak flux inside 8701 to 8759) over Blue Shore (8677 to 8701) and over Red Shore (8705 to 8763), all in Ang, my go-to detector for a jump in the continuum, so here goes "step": 0.9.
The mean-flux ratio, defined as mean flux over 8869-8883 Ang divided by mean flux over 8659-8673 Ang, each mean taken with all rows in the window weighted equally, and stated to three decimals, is 1.065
